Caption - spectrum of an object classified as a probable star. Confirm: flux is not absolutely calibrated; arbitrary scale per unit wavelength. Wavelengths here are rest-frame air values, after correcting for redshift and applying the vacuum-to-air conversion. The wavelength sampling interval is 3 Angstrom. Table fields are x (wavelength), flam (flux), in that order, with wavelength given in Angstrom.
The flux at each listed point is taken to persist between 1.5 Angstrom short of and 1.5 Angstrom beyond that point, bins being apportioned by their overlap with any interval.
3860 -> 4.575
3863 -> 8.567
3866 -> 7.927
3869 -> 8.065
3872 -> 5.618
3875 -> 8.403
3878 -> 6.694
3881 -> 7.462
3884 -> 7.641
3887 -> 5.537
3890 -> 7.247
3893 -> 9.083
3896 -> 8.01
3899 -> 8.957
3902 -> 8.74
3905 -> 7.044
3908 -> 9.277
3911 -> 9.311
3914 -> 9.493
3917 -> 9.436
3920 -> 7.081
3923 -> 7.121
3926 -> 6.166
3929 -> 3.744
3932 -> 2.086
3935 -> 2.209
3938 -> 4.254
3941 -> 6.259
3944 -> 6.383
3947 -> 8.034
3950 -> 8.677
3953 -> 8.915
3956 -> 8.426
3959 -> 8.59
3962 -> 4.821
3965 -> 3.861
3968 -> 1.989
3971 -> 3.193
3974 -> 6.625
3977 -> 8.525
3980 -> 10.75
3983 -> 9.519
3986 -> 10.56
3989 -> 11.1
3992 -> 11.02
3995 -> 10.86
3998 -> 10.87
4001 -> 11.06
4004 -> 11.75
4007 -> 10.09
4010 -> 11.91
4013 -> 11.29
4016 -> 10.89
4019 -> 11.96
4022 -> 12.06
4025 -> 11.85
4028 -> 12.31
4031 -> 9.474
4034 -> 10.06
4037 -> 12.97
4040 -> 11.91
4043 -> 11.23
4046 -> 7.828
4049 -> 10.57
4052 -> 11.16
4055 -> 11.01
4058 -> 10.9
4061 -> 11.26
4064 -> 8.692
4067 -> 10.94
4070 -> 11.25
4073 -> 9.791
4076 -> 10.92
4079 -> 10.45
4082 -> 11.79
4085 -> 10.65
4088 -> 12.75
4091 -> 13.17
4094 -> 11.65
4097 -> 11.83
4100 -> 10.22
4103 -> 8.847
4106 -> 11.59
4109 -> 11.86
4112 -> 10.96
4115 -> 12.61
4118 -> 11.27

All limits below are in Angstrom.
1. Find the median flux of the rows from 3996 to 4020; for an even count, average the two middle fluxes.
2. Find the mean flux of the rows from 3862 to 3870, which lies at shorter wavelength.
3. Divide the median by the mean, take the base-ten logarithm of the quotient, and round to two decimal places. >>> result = 0.14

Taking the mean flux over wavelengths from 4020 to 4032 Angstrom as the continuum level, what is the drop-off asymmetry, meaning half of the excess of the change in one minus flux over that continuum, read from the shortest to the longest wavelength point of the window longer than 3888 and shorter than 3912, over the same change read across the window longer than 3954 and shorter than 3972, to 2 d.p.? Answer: -0.32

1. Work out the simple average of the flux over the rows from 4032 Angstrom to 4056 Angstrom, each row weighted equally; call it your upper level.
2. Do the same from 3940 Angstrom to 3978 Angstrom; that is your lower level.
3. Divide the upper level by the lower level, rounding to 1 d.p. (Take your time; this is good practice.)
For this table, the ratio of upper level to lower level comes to 1.7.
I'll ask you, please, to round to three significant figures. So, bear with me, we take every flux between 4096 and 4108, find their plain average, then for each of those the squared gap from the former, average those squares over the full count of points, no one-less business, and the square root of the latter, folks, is 1.19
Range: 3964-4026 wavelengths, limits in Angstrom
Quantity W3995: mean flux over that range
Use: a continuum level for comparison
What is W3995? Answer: 9.6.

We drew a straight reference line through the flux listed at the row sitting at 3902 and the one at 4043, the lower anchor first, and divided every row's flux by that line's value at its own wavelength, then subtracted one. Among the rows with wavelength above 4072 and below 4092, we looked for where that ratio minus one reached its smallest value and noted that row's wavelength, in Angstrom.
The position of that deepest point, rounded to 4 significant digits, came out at 4073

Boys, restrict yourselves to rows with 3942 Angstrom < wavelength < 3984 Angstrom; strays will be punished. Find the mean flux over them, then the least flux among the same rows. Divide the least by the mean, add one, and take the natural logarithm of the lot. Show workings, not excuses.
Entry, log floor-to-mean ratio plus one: 0.25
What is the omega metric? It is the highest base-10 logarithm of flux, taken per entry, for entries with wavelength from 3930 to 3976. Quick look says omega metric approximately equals 0.950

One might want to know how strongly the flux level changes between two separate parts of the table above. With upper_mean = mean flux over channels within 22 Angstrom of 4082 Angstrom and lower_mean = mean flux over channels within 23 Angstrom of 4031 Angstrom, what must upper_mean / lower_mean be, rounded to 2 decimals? 0.98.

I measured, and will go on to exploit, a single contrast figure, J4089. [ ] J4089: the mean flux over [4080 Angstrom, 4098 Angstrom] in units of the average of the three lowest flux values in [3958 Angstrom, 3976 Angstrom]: 4.0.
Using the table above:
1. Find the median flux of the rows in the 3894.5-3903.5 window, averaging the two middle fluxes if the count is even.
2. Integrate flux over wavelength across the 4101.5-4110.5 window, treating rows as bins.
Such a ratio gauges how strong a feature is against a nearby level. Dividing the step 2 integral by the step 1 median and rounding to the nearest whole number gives 11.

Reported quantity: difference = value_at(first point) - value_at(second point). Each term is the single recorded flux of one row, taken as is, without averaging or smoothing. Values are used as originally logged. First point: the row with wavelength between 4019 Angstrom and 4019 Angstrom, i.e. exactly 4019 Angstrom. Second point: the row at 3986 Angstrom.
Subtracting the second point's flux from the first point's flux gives 1.4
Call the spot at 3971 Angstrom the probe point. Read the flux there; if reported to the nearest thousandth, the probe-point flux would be 3.193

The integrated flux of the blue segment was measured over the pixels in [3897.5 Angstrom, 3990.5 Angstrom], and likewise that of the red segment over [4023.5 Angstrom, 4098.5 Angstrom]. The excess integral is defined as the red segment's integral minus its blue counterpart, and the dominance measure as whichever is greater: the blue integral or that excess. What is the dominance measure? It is 663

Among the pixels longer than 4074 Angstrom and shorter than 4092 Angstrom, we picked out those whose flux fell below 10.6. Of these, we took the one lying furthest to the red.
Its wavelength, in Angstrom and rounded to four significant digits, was 4079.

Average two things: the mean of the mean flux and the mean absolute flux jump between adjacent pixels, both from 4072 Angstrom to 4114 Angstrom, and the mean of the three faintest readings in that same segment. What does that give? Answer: 7.90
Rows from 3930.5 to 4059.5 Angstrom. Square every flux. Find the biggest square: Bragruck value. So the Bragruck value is 168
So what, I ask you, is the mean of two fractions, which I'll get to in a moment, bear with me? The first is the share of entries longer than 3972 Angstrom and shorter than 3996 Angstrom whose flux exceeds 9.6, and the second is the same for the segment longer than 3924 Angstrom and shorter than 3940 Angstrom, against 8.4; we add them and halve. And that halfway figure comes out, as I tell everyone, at 0.31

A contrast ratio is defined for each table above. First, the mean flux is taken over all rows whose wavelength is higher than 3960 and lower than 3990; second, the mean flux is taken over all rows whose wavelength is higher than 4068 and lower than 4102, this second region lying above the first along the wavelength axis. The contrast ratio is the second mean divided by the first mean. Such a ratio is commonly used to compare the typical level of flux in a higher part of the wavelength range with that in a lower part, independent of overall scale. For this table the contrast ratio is 1.60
